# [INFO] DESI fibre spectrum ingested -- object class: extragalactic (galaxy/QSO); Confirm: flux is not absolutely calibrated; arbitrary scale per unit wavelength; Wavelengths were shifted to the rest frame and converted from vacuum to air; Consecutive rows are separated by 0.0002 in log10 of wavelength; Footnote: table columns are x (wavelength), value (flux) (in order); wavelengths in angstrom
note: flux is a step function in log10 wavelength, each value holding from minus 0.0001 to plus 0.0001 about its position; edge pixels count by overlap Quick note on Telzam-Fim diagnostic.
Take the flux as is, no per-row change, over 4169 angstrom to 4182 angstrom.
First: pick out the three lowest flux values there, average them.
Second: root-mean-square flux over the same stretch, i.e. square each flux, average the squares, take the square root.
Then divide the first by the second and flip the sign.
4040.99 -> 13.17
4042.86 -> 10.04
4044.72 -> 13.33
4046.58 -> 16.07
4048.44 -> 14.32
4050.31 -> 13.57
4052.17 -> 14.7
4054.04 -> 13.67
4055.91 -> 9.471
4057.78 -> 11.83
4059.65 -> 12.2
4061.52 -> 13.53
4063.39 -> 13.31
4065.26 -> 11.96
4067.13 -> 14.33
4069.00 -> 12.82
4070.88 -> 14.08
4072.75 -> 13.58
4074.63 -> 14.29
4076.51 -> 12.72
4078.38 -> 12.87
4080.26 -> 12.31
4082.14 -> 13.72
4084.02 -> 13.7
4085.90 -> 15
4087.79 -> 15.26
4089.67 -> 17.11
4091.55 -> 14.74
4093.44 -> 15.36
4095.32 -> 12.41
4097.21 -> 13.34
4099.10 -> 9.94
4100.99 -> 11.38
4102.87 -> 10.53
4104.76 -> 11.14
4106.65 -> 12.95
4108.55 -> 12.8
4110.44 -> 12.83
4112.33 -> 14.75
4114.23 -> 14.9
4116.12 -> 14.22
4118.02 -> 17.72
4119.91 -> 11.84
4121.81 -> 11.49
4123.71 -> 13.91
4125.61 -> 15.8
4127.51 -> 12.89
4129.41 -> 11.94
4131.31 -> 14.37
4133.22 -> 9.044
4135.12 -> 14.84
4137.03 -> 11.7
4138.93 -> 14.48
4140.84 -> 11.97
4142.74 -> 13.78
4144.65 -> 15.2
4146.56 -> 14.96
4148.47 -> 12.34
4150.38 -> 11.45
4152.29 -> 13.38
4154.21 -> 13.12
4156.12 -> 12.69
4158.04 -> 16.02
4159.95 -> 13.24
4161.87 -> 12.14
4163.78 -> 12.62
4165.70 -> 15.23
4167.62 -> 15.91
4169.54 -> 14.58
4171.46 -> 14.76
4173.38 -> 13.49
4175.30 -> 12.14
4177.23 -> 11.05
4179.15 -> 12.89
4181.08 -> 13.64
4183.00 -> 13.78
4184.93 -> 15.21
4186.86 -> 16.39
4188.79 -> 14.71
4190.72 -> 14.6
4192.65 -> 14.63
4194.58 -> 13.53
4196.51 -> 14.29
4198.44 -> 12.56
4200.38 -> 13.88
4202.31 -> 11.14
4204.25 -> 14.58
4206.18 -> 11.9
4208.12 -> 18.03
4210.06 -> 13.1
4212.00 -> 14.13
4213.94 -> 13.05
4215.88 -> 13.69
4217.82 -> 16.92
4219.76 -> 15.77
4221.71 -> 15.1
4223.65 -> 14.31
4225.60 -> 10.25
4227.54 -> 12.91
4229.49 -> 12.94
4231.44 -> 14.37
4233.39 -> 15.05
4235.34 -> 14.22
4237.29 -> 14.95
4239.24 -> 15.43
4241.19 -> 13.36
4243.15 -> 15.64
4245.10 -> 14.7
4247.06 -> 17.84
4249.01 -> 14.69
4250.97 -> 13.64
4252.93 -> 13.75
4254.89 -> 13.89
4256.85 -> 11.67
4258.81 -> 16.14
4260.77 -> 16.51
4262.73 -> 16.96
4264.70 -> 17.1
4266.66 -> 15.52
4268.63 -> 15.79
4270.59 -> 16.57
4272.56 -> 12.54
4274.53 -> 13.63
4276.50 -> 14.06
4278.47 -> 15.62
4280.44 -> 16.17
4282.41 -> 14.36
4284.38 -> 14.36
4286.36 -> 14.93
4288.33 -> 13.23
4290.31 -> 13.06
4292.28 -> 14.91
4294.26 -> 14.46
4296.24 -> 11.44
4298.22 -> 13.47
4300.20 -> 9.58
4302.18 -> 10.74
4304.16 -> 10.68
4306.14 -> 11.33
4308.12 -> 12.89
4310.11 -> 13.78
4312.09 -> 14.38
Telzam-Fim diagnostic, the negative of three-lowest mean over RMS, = -0.91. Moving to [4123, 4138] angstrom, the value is -0.82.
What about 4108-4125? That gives -0.86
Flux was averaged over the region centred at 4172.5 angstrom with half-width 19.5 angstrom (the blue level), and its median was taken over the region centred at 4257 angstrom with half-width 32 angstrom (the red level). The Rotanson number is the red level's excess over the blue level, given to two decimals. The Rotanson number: 0.78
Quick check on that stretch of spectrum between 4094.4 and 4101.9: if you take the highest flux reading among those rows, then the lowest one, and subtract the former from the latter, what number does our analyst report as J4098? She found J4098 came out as -3.4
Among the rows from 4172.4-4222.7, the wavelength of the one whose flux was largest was 4208.12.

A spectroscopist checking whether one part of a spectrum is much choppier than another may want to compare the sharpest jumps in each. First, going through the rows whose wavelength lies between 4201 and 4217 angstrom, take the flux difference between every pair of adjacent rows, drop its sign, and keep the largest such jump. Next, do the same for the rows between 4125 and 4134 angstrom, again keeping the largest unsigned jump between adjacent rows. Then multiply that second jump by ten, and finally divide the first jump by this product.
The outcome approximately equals 0.115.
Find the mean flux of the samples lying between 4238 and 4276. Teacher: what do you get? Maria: 15.0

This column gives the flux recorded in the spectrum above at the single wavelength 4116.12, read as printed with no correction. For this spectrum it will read 14.22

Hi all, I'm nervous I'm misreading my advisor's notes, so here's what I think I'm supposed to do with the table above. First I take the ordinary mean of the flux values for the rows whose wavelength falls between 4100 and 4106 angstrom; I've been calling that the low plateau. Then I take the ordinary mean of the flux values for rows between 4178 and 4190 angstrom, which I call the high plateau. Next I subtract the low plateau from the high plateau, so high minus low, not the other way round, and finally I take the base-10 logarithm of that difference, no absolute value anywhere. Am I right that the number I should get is 0.5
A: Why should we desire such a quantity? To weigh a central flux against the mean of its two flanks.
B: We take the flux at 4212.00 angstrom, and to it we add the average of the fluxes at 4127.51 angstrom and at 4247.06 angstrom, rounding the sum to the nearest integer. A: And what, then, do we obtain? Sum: 29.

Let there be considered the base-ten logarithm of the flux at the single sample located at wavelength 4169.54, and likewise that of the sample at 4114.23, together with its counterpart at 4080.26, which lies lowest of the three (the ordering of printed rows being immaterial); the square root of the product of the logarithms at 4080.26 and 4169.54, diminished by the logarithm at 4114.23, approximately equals -0.047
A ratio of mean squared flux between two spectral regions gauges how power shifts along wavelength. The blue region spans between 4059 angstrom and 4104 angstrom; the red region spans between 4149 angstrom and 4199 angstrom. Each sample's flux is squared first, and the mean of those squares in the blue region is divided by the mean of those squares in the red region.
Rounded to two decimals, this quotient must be 0.94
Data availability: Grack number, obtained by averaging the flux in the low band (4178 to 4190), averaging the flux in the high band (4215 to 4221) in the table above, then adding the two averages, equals 29.9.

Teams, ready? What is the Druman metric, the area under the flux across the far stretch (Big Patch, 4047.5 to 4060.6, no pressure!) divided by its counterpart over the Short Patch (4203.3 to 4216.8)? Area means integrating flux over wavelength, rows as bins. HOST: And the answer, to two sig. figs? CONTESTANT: 0.88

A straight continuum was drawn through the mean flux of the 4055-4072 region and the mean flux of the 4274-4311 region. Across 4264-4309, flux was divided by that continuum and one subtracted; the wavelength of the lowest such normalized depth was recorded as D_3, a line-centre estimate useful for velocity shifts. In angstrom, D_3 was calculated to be 4300.20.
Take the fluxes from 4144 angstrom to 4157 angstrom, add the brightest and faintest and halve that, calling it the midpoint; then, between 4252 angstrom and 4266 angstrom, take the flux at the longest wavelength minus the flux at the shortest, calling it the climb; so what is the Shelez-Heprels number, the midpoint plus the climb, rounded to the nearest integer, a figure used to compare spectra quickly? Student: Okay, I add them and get 17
